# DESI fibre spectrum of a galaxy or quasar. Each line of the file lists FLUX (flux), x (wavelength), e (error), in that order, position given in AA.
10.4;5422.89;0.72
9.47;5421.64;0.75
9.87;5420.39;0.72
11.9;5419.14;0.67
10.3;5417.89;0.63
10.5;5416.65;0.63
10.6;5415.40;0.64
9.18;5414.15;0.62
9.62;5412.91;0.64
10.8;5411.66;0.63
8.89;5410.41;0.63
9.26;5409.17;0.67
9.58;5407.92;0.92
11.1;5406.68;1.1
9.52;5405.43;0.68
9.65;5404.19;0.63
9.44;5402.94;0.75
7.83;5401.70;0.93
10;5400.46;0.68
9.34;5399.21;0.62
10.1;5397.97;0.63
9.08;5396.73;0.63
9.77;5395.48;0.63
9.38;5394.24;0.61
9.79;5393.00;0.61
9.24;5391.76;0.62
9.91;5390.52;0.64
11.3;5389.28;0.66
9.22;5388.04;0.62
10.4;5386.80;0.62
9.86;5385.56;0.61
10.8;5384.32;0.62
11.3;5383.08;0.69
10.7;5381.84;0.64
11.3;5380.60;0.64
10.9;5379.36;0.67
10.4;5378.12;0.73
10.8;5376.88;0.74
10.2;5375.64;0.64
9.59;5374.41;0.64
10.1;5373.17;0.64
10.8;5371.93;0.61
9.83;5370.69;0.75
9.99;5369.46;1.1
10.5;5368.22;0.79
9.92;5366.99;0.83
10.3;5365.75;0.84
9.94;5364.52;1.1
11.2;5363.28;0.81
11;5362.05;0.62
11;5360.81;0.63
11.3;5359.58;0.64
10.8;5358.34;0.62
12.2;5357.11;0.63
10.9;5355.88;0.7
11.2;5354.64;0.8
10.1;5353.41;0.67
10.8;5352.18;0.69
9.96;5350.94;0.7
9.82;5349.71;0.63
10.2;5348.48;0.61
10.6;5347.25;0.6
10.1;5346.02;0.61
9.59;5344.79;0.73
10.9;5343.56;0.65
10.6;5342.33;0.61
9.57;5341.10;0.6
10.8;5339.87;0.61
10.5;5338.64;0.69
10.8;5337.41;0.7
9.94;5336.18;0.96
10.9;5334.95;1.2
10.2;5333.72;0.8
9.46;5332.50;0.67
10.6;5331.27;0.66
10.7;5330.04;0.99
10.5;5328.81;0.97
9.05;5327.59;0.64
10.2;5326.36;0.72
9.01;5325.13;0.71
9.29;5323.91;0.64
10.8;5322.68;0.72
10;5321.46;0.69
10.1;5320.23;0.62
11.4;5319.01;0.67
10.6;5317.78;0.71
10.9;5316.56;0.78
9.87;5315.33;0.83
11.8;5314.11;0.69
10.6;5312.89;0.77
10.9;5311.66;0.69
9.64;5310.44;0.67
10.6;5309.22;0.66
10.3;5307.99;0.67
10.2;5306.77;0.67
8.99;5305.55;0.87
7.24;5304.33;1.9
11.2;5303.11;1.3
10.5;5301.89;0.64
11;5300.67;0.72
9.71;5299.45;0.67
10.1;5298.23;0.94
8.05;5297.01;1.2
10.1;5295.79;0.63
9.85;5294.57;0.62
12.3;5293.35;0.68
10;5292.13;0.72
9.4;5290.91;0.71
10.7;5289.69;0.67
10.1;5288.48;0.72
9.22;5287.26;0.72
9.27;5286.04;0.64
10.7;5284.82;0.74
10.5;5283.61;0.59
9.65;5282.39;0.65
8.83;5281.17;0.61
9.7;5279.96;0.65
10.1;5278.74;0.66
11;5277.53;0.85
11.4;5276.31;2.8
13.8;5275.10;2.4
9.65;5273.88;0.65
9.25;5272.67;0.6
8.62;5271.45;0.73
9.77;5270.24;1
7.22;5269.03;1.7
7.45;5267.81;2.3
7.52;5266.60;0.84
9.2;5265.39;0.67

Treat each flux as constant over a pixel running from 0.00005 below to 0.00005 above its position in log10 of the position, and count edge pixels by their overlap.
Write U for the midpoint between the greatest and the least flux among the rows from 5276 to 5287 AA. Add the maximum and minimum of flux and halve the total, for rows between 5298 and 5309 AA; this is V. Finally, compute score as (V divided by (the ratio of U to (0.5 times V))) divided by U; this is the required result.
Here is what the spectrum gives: 0.42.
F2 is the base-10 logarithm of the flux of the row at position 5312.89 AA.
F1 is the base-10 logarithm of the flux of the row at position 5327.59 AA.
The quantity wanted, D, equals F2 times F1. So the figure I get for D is 0.98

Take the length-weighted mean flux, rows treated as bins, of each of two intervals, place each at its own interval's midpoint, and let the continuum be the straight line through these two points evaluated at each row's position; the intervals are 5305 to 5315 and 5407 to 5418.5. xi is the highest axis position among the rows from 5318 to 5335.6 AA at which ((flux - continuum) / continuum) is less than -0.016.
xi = 5332.50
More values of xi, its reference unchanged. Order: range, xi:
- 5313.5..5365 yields 5364.52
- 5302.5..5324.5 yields 5323.91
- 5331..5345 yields 5344.79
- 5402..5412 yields 5410.41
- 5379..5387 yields 5385.56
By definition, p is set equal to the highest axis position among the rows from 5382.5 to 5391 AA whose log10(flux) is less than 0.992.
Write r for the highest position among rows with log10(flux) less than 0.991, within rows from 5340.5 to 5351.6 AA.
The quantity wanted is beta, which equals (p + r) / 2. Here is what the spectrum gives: 5366.4 AA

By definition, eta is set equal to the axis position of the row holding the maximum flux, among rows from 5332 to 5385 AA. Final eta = 5357.11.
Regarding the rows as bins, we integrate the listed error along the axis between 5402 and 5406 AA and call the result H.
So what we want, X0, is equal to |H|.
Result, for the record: 2.8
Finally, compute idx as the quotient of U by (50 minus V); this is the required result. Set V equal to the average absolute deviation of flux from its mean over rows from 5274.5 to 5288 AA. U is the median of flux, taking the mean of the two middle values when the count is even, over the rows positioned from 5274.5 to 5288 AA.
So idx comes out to 0.206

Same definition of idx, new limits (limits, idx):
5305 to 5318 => 0.214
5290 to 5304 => 0.205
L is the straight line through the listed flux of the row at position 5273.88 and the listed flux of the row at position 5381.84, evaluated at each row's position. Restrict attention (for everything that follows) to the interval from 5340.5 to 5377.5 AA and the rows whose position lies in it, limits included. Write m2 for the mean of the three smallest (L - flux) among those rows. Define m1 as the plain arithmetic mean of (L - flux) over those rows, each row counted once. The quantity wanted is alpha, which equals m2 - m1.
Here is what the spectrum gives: -1.12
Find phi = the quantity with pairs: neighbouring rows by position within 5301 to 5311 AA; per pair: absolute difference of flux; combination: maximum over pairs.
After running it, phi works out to 4.0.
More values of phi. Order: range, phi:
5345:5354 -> 0.8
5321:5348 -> 1.5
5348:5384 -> 1.4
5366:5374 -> 1.0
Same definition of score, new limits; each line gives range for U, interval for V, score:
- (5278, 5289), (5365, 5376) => 0.55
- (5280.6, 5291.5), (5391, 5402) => 0.42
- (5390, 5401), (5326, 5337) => 0.54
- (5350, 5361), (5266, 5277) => 0.45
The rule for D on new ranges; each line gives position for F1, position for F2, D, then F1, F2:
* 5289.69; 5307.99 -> 1.04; 1.03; 1.01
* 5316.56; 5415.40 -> 1.06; 1.04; 1.03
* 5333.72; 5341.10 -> 0.99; 1.01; 0.98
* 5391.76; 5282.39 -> 0.95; 0.97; 0.98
